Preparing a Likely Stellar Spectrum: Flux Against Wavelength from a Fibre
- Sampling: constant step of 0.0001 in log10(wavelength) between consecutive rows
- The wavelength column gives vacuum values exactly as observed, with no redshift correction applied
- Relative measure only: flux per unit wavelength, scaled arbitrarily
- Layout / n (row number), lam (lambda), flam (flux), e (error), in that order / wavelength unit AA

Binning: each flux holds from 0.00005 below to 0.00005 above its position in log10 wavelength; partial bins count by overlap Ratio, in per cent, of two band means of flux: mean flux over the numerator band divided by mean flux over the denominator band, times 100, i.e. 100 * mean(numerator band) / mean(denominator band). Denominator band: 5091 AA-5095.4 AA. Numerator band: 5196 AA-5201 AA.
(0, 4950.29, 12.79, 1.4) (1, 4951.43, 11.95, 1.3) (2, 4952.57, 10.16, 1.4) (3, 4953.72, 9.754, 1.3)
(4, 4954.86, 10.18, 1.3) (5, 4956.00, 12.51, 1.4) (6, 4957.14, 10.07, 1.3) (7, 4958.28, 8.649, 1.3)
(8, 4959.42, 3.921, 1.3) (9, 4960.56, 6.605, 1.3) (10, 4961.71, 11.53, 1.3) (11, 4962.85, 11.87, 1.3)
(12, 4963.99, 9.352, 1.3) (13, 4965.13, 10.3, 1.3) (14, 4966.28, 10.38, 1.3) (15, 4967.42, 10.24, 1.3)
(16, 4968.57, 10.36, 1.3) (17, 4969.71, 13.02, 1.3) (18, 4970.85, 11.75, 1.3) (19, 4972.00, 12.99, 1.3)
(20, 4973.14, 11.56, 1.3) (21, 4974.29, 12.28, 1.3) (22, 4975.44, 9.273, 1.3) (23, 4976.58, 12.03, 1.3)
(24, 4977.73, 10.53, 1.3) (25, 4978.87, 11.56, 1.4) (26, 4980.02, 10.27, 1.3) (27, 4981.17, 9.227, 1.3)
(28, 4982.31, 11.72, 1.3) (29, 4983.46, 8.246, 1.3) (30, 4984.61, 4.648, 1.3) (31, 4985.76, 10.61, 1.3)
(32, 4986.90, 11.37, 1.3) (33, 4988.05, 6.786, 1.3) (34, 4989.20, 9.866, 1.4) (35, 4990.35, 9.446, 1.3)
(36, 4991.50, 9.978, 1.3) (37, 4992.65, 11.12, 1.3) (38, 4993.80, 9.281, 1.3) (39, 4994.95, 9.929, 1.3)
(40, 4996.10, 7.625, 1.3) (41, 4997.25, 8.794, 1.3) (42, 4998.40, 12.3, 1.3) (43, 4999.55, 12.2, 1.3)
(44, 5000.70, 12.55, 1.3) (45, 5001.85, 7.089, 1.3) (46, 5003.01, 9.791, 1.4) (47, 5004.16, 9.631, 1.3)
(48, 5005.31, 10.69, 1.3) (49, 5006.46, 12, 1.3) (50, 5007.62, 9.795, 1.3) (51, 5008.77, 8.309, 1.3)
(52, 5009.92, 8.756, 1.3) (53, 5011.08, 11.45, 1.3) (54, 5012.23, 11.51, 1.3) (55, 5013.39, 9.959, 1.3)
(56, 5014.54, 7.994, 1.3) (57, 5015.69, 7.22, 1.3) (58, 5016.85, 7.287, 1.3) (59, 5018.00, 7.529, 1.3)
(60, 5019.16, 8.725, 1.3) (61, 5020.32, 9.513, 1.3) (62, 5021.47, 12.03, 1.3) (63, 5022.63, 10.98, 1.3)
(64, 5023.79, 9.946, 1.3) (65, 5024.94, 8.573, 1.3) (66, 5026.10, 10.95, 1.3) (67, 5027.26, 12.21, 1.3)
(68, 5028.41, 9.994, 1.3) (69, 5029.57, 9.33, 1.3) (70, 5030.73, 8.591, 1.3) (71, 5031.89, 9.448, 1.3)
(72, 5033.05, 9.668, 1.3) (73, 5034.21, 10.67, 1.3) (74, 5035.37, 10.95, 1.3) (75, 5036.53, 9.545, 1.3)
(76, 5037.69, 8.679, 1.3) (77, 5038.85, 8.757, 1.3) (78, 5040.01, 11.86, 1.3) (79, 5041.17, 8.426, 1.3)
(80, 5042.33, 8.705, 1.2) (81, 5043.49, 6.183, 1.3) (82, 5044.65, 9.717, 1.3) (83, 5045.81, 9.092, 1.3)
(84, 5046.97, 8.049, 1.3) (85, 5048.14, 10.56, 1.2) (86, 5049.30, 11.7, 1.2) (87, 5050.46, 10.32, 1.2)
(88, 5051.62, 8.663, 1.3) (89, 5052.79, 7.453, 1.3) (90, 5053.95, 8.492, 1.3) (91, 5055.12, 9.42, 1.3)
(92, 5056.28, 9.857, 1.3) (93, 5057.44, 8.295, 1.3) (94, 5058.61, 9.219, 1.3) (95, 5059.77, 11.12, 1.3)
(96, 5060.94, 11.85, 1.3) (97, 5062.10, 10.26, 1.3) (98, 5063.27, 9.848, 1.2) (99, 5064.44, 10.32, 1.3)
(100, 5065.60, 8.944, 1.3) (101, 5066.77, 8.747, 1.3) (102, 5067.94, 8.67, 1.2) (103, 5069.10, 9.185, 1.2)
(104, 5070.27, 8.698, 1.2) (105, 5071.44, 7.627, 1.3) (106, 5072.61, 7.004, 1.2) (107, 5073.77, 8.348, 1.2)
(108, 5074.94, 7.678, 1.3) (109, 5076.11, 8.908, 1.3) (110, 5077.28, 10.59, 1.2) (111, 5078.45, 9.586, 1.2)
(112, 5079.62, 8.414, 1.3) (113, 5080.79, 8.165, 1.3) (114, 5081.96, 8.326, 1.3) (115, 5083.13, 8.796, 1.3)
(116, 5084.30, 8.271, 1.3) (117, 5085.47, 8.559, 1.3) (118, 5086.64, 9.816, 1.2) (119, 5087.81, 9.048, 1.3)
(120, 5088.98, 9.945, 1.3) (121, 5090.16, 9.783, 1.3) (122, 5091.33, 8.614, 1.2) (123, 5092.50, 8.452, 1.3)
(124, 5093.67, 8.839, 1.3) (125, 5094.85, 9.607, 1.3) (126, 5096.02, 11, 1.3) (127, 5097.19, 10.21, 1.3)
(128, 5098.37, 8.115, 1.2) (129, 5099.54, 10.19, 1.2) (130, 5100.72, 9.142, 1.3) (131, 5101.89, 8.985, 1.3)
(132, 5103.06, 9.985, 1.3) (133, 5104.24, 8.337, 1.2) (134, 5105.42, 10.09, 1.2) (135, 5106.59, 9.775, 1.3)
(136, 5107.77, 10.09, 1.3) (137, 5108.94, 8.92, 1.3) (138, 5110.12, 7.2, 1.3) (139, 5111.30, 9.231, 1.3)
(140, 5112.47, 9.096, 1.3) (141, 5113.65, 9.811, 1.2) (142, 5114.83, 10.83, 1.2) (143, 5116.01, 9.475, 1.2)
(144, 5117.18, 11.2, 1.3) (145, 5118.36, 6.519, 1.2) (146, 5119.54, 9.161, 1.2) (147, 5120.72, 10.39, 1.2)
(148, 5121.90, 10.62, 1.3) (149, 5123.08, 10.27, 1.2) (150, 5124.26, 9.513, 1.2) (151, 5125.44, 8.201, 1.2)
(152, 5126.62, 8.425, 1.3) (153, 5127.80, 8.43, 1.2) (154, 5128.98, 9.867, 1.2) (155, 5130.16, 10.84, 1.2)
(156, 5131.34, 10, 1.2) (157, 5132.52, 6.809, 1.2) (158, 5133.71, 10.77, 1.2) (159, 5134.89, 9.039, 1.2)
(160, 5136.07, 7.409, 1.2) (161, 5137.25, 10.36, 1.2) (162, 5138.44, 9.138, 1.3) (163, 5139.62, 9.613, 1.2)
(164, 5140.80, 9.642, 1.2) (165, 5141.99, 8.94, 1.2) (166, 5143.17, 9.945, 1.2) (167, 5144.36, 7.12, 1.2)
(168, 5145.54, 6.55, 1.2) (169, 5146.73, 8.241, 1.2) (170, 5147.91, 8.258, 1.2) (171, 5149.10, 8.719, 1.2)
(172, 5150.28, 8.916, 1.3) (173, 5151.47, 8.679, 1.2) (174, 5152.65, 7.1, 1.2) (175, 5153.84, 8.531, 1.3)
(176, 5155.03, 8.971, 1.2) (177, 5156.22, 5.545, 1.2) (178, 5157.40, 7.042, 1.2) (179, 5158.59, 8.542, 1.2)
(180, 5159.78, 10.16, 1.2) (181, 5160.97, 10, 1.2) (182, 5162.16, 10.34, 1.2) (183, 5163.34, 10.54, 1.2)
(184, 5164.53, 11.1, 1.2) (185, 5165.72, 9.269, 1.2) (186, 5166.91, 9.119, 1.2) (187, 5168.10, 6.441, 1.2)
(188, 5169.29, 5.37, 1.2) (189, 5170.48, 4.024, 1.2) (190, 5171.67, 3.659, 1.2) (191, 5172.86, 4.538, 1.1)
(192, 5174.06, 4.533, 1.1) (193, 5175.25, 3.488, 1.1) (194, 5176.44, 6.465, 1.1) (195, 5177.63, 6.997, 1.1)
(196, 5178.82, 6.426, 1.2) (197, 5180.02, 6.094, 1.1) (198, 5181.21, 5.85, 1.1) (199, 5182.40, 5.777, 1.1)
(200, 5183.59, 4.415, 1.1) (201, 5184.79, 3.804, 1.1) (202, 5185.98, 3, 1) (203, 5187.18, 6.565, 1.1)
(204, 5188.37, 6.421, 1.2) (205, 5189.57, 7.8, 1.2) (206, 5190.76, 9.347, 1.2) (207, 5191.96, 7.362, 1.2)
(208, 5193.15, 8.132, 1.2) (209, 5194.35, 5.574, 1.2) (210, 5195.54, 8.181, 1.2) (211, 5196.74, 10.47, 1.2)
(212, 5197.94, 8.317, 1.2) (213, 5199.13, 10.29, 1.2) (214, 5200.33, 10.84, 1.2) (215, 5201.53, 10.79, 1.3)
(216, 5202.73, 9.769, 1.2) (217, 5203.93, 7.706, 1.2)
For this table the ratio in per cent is 112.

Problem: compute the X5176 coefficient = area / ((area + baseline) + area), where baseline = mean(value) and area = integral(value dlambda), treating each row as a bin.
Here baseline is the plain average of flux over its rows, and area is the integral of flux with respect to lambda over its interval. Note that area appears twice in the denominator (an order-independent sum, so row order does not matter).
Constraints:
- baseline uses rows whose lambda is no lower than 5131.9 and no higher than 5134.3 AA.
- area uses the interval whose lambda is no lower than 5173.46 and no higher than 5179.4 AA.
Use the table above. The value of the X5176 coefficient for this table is 0.442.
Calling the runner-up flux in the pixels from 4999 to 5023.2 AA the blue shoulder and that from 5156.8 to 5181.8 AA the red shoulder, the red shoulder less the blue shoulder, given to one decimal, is -1.7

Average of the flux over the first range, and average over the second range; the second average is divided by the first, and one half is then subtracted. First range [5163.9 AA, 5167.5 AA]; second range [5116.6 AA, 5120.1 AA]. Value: 0.41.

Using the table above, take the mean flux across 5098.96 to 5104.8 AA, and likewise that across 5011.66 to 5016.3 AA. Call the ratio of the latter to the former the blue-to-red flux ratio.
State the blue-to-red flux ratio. 0.98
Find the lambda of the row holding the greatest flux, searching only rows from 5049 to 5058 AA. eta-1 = 5049.30 AA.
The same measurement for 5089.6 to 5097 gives 5096.02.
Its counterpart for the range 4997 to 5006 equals 5000.70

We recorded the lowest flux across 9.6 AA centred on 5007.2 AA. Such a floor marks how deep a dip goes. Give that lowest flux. 8.309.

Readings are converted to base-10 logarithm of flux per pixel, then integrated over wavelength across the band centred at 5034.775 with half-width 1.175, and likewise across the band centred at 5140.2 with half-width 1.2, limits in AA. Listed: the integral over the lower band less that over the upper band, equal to 0.07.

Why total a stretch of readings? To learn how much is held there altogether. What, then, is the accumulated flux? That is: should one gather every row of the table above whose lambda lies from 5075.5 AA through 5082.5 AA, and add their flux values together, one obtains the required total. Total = 54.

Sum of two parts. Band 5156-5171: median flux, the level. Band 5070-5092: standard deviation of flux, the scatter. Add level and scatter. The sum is 10.0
